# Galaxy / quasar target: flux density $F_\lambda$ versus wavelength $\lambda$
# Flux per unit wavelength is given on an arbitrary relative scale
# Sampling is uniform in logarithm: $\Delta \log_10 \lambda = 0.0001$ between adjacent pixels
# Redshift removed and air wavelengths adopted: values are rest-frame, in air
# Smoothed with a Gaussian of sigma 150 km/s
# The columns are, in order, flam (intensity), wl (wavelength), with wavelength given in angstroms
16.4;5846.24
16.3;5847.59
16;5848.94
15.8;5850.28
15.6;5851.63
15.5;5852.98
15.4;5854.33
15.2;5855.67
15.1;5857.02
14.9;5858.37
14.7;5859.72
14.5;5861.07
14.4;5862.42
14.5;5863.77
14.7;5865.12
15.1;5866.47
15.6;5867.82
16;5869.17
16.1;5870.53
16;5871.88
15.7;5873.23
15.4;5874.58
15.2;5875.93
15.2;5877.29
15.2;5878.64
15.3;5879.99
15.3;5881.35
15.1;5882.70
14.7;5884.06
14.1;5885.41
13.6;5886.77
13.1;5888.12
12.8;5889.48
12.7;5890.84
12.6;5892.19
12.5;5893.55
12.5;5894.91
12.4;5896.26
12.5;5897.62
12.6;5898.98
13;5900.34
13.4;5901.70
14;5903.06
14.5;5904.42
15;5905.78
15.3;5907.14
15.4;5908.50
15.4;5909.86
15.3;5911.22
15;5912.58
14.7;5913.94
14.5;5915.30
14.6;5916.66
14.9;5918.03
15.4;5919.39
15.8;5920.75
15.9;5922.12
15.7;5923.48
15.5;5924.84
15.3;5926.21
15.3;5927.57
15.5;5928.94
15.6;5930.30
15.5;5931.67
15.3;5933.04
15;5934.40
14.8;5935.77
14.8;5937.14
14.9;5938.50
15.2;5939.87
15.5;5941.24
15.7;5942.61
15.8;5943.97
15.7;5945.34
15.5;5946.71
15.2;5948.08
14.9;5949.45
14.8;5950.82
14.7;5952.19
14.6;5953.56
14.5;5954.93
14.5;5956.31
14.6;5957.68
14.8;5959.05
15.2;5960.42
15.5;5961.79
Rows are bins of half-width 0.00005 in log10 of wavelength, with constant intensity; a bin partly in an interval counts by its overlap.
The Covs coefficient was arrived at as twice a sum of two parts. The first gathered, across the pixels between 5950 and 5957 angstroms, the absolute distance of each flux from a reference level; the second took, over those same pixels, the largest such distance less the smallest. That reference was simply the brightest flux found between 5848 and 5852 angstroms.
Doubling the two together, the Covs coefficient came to 14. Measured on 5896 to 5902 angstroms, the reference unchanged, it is 34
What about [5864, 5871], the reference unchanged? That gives 8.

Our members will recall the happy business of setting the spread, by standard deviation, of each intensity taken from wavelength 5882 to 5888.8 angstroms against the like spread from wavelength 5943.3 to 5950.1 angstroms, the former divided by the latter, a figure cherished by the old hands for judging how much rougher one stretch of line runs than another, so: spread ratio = 2.18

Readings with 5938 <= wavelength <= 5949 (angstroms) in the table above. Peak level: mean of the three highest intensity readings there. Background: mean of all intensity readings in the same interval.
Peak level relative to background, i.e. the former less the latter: 0.30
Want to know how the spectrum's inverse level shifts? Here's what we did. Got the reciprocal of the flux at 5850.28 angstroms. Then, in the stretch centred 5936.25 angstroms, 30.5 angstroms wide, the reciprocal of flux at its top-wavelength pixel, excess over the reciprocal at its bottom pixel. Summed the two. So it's 0.068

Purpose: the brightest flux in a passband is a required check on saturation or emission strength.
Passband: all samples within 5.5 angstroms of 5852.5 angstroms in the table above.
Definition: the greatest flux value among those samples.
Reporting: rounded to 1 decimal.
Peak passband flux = 16.3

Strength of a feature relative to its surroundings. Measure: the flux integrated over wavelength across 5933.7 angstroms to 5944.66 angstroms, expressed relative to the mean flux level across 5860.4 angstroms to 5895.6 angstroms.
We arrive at 11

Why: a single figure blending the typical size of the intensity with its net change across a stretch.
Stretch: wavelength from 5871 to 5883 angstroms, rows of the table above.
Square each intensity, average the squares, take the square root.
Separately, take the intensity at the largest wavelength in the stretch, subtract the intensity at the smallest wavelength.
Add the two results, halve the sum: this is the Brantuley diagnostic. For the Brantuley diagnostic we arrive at 7.24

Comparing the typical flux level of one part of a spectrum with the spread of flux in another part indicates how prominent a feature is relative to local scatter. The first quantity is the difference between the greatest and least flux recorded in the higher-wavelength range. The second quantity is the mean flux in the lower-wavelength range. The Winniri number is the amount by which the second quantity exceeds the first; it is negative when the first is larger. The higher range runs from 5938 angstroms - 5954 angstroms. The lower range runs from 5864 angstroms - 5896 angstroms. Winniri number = 13.3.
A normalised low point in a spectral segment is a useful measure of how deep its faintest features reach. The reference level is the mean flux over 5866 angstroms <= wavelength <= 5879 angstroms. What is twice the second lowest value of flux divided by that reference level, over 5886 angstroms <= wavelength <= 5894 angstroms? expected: 1.62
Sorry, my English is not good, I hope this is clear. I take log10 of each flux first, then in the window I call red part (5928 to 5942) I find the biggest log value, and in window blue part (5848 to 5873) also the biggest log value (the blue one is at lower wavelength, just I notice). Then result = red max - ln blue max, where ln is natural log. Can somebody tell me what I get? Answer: 1.01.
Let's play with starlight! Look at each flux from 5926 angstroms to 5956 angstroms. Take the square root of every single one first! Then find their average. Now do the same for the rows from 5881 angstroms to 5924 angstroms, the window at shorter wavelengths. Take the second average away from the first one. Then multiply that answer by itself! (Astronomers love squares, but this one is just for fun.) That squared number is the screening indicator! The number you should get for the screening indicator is 0.017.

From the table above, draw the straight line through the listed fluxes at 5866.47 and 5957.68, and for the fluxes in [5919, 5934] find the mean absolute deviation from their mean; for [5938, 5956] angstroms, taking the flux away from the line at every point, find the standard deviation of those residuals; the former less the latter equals -0.3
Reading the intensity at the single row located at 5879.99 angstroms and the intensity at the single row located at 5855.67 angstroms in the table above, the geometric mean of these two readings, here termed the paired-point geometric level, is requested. 15.2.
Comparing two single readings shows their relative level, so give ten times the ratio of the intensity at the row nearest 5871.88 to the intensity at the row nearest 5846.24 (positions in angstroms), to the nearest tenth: 9.8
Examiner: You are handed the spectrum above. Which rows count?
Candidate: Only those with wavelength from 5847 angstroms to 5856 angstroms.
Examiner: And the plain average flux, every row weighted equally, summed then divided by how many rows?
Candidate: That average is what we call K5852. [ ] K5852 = 15.7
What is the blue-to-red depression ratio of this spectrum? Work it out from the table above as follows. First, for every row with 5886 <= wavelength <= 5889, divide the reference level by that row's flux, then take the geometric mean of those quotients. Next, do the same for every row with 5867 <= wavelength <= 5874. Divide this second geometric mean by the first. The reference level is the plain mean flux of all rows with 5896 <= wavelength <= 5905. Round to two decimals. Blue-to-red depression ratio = 0.84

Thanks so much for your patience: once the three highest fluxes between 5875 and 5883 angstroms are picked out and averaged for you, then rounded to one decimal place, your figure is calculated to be 15.3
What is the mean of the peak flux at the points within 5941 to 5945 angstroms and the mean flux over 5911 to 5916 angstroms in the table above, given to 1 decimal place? 15.3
